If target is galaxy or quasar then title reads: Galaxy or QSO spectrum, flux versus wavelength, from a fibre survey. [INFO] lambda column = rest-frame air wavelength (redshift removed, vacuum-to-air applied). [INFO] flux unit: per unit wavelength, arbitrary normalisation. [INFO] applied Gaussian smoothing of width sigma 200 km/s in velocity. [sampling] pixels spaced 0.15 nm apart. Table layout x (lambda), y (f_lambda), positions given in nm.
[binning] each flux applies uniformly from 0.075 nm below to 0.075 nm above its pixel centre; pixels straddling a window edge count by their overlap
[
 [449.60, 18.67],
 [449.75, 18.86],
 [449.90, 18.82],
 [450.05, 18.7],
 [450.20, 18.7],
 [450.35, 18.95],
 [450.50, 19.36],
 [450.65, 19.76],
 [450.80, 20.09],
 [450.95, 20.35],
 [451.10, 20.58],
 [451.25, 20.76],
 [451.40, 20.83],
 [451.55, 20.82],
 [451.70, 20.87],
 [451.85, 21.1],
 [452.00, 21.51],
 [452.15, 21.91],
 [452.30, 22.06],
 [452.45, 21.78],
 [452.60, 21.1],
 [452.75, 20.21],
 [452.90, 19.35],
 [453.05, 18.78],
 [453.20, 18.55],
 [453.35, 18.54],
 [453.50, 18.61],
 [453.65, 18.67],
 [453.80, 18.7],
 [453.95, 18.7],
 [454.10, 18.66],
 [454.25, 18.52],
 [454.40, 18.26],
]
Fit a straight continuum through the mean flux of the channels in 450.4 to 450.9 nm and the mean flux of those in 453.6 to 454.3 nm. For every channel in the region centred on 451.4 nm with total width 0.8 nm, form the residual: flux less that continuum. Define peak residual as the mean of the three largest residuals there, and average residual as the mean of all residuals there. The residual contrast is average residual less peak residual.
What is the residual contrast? -0.1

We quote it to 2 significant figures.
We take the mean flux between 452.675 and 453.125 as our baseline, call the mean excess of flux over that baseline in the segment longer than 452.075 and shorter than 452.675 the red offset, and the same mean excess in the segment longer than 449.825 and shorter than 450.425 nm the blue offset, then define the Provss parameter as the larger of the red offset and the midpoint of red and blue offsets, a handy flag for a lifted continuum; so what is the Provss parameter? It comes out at 2.3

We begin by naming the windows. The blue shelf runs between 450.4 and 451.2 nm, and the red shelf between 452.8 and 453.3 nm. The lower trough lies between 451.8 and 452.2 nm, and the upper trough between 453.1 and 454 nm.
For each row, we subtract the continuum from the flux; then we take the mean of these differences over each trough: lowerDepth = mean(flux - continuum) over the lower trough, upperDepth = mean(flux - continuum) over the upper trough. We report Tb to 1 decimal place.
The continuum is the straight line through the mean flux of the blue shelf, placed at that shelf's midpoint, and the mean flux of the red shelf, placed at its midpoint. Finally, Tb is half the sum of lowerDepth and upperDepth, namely 1.0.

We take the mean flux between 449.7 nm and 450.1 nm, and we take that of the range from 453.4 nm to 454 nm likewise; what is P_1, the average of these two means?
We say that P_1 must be 18.7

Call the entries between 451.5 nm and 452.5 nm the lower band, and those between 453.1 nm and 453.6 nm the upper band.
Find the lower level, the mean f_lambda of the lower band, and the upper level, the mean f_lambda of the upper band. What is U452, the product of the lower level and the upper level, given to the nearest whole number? 398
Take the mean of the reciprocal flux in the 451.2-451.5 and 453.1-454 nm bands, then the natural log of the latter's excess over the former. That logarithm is -5.19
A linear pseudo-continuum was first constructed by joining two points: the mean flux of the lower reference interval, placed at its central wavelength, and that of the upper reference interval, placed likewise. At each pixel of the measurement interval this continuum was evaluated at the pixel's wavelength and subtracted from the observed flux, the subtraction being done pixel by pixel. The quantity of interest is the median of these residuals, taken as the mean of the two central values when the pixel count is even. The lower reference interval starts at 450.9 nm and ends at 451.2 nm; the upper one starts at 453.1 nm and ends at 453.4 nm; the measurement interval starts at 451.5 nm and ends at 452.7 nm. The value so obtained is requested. 1.9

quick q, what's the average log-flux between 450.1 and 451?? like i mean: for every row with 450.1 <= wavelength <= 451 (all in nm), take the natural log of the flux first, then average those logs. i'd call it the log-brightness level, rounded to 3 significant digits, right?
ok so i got 2.97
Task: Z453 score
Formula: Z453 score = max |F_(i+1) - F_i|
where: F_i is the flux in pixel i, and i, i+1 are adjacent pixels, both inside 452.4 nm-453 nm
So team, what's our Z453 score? 0.9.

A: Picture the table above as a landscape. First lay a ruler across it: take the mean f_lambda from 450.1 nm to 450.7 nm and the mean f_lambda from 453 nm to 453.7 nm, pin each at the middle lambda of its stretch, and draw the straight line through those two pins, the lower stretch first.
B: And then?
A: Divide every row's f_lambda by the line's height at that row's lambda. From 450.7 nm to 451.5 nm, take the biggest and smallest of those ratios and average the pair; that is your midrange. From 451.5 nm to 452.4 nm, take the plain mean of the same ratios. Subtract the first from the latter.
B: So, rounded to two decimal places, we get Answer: 0.06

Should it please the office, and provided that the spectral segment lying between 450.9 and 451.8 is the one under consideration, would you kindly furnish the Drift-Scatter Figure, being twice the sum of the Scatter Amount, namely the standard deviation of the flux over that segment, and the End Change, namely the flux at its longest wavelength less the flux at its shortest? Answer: 1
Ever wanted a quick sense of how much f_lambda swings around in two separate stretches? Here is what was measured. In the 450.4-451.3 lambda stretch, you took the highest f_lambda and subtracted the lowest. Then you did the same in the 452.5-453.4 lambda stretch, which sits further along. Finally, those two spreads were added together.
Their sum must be 4.0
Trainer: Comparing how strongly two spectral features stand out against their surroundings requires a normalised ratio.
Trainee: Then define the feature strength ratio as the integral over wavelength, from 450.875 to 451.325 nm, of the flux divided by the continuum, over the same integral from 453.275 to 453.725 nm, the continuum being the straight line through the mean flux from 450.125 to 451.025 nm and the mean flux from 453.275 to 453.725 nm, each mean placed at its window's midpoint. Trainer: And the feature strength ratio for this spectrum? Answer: 1.06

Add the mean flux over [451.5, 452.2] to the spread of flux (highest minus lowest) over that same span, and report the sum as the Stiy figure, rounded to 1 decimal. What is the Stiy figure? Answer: 22.3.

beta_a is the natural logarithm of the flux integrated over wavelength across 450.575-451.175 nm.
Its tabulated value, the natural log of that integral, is 2.49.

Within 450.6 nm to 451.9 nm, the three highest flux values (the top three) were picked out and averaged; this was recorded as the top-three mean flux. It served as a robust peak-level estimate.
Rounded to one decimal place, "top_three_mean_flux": 20.9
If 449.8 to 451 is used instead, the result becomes 20.1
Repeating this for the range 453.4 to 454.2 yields 18.7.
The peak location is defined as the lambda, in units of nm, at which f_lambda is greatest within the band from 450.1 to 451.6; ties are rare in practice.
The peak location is 451.40 nm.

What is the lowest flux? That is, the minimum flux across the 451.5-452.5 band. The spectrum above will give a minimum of 20.82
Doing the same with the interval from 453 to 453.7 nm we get 18.54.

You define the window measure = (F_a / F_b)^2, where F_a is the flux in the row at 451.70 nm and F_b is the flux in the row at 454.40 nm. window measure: 1.31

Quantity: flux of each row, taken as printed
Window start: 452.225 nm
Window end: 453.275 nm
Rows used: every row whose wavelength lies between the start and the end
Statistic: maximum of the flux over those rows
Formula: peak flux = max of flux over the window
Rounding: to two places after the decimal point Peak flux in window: 22.06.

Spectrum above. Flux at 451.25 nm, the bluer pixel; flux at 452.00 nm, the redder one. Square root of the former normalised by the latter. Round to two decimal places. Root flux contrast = 0.98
